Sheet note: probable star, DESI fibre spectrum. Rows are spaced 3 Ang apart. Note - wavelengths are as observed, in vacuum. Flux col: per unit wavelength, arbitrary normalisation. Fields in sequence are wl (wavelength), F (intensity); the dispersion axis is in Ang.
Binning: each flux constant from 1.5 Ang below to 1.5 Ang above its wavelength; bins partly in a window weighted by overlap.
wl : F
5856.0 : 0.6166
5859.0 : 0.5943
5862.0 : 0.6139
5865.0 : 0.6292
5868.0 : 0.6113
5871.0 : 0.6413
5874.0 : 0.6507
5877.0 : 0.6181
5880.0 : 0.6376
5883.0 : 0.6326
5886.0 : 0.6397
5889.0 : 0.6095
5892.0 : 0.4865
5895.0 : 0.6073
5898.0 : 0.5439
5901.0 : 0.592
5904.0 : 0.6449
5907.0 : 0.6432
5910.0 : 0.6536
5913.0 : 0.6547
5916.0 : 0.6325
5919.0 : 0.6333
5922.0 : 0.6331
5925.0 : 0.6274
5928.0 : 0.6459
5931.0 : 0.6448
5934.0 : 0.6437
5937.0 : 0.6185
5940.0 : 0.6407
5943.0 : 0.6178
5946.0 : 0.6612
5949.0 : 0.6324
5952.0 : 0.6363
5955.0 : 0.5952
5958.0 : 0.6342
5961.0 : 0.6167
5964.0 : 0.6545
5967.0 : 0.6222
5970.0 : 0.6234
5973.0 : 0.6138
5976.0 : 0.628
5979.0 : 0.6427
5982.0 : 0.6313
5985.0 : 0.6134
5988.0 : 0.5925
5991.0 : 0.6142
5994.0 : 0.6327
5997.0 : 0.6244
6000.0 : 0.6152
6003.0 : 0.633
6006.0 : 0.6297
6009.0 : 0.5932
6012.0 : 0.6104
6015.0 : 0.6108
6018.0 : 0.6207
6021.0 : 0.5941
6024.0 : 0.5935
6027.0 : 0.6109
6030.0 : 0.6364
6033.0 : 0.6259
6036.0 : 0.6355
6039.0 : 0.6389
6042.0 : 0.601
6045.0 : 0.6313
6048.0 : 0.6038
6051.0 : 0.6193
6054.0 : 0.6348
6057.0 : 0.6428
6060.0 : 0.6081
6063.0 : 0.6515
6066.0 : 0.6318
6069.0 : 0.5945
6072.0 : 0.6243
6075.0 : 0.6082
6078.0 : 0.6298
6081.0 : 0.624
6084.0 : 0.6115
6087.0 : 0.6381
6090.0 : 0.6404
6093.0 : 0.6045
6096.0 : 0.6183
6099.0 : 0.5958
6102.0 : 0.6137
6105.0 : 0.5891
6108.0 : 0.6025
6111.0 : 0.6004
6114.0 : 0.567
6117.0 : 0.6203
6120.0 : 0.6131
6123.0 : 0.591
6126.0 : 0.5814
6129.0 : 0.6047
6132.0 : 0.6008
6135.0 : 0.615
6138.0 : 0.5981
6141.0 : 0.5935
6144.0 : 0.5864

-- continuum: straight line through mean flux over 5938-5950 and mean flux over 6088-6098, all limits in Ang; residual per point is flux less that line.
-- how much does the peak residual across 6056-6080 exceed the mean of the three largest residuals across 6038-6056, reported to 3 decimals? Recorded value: 0.018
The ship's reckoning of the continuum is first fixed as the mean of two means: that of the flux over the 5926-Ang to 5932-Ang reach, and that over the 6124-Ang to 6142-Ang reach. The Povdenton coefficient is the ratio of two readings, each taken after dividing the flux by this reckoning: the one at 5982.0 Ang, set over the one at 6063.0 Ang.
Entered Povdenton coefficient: 0.97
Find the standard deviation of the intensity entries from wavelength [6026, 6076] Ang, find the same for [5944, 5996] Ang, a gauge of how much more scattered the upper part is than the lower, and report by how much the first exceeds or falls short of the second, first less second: -0.0016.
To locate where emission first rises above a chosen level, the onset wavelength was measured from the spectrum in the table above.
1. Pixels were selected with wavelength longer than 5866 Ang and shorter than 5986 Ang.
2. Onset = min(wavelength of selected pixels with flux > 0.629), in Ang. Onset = 5871.0 Ang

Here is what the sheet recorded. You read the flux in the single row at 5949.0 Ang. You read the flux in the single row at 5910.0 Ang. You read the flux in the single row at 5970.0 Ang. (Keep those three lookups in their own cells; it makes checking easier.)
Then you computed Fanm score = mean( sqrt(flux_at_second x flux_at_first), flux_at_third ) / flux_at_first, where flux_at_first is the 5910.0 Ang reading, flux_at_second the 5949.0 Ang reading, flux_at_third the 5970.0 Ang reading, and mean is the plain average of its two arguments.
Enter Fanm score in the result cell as 0.97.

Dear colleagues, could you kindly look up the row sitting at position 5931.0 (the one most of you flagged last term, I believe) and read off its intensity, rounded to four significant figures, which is 0.6448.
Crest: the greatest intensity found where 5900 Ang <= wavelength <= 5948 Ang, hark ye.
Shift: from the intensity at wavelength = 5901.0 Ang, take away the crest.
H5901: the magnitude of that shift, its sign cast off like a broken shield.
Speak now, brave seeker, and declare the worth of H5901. 0.07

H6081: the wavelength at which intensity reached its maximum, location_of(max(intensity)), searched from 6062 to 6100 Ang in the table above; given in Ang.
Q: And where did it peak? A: 6063.0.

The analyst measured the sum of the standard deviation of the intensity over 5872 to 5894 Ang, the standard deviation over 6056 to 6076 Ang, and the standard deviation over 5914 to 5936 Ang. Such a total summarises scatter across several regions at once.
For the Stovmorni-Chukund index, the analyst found 0.08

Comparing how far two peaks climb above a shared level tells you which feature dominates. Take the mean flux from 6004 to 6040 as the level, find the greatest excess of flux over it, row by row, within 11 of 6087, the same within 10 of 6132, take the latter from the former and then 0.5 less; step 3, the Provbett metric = -0.475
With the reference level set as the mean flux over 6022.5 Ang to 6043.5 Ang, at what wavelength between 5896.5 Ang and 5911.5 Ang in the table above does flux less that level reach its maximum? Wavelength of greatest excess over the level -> 5910.0 Ang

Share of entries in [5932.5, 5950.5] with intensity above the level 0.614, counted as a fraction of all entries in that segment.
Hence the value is 1.0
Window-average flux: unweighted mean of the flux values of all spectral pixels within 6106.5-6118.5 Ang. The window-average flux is 0.598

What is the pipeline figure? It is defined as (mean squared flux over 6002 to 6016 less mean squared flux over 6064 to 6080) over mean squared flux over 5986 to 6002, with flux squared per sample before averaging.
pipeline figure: -0.01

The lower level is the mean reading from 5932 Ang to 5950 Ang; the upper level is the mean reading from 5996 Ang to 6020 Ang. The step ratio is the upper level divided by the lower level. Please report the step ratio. 0.97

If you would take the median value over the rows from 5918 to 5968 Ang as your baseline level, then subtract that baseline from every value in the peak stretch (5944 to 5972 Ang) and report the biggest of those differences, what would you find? 0.028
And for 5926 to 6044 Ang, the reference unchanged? 0.028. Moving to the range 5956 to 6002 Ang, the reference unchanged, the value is 0.021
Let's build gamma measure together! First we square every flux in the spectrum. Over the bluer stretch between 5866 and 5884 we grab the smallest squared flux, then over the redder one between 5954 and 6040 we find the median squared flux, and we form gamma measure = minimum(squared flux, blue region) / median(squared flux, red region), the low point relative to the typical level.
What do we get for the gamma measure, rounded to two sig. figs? 0.97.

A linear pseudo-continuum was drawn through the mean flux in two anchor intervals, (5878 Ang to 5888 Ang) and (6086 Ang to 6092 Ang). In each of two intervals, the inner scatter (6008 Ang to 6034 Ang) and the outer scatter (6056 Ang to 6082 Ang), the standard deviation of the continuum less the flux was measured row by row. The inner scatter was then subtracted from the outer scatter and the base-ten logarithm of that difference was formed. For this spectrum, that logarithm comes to -2.6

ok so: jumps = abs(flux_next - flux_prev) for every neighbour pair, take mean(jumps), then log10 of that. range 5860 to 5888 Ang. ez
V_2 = -1.77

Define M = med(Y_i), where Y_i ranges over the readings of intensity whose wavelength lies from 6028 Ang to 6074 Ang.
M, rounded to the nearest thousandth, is 0.631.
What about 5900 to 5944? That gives 0.641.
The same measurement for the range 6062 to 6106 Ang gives 0.618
